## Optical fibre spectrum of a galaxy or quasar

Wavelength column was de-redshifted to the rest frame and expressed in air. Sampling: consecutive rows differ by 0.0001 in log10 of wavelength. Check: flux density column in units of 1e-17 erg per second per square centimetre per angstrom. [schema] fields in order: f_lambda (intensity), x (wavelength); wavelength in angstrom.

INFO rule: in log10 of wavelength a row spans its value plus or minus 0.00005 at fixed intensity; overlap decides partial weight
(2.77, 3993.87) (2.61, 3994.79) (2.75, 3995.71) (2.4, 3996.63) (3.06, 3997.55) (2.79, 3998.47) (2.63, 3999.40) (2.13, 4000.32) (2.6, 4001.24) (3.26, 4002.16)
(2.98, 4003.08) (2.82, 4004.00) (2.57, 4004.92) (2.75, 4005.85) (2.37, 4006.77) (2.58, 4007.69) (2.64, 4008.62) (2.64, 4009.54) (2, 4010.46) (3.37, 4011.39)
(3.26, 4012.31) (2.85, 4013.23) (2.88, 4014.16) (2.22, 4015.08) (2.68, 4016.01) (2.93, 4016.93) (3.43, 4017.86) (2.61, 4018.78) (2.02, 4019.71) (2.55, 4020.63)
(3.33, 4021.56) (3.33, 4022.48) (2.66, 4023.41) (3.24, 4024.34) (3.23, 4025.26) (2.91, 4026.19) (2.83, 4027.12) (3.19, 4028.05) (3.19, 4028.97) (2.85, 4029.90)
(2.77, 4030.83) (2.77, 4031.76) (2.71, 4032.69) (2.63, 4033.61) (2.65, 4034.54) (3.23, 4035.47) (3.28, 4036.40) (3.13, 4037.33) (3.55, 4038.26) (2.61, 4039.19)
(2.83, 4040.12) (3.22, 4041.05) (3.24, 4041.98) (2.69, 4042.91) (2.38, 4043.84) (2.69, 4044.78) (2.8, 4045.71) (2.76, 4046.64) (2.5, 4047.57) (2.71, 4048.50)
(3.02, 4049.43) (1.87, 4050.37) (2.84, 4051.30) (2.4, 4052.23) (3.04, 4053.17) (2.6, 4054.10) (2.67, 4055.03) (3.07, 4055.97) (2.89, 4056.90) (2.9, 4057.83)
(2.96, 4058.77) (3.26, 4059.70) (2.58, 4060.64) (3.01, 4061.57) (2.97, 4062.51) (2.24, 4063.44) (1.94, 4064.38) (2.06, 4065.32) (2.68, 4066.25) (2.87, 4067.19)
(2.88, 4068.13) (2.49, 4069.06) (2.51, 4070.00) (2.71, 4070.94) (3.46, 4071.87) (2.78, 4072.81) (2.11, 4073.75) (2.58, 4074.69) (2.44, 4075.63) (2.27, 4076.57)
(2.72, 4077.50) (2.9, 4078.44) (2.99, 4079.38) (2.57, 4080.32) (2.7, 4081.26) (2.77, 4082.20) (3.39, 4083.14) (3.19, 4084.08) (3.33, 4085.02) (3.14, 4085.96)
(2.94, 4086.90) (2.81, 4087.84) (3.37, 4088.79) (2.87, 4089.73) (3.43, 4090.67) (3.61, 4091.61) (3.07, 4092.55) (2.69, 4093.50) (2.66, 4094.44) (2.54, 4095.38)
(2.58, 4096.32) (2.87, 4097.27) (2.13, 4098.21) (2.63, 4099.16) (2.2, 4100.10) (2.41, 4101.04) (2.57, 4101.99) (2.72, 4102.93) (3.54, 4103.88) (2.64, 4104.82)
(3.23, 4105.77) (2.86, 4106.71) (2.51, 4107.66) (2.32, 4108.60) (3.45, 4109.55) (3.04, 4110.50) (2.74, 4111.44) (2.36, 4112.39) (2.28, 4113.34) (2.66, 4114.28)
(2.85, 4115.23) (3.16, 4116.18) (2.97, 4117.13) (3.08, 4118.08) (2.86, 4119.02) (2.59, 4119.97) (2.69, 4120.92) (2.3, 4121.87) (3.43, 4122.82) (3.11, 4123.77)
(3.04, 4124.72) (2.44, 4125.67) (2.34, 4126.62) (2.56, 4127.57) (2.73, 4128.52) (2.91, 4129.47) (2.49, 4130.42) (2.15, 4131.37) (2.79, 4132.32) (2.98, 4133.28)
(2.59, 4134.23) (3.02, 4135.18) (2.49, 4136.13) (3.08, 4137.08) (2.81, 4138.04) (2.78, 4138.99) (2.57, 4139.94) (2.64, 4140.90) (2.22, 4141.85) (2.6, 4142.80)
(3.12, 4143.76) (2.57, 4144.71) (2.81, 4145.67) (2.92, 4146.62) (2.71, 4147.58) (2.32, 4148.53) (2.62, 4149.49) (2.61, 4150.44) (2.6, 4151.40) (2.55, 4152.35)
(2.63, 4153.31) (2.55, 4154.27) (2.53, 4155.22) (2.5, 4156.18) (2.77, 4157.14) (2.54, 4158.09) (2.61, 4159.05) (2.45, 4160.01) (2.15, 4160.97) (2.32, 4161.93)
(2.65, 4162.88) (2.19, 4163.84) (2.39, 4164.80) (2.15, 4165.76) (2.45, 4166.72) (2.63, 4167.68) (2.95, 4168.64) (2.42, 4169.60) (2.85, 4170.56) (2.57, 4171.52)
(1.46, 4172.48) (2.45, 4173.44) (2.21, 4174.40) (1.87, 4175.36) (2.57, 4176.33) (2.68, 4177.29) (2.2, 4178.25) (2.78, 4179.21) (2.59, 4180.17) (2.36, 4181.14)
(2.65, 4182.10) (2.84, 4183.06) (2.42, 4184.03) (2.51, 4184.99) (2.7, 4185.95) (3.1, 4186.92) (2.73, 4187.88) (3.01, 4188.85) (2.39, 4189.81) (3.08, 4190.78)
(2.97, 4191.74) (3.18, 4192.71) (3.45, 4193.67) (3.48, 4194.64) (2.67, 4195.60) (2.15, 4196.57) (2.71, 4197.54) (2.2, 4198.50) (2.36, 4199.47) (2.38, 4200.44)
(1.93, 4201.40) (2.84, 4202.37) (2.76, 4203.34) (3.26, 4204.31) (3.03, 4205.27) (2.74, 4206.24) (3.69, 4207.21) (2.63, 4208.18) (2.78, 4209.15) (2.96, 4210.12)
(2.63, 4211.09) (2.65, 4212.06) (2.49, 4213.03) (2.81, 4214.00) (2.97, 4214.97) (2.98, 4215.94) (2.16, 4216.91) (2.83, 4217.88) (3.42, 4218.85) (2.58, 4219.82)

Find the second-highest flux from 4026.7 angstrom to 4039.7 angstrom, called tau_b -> 3.28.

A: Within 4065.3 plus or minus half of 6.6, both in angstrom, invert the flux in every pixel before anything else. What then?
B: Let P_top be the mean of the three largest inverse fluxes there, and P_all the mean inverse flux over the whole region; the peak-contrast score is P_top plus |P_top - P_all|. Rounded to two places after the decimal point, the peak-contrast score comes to 0.56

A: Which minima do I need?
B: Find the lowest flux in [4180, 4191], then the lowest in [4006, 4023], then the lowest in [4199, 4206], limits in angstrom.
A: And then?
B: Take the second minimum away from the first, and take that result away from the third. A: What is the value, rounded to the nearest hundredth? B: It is 1.57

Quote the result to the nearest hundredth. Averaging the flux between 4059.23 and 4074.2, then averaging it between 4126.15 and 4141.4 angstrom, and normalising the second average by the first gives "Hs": 1.01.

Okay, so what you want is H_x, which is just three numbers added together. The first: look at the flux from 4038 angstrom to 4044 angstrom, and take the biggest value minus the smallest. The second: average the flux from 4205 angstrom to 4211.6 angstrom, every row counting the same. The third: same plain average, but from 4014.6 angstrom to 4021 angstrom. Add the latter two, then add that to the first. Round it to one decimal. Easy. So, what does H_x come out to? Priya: 6.7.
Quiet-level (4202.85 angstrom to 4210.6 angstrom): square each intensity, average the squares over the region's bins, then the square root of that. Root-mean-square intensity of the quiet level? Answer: 3.00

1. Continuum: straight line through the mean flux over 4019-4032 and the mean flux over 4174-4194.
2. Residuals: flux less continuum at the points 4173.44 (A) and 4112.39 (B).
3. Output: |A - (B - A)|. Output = 0.1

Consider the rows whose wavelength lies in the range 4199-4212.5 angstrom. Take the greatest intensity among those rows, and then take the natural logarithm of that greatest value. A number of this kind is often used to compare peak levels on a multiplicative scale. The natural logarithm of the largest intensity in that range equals 1.31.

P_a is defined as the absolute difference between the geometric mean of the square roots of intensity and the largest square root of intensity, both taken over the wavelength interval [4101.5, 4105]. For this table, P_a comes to 0.195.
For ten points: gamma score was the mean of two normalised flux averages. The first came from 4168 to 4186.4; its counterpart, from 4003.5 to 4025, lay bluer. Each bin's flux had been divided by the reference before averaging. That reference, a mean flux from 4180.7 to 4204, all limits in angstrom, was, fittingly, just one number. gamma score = 0.97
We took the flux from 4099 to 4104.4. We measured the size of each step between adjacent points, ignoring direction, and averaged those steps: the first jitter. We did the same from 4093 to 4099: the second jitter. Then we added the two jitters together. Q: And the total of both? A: 0.60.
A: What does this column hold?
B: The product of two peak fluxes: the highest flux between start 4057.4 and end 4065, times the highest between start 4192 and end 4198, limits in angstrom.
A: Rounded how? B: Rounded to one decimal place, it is 11.3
